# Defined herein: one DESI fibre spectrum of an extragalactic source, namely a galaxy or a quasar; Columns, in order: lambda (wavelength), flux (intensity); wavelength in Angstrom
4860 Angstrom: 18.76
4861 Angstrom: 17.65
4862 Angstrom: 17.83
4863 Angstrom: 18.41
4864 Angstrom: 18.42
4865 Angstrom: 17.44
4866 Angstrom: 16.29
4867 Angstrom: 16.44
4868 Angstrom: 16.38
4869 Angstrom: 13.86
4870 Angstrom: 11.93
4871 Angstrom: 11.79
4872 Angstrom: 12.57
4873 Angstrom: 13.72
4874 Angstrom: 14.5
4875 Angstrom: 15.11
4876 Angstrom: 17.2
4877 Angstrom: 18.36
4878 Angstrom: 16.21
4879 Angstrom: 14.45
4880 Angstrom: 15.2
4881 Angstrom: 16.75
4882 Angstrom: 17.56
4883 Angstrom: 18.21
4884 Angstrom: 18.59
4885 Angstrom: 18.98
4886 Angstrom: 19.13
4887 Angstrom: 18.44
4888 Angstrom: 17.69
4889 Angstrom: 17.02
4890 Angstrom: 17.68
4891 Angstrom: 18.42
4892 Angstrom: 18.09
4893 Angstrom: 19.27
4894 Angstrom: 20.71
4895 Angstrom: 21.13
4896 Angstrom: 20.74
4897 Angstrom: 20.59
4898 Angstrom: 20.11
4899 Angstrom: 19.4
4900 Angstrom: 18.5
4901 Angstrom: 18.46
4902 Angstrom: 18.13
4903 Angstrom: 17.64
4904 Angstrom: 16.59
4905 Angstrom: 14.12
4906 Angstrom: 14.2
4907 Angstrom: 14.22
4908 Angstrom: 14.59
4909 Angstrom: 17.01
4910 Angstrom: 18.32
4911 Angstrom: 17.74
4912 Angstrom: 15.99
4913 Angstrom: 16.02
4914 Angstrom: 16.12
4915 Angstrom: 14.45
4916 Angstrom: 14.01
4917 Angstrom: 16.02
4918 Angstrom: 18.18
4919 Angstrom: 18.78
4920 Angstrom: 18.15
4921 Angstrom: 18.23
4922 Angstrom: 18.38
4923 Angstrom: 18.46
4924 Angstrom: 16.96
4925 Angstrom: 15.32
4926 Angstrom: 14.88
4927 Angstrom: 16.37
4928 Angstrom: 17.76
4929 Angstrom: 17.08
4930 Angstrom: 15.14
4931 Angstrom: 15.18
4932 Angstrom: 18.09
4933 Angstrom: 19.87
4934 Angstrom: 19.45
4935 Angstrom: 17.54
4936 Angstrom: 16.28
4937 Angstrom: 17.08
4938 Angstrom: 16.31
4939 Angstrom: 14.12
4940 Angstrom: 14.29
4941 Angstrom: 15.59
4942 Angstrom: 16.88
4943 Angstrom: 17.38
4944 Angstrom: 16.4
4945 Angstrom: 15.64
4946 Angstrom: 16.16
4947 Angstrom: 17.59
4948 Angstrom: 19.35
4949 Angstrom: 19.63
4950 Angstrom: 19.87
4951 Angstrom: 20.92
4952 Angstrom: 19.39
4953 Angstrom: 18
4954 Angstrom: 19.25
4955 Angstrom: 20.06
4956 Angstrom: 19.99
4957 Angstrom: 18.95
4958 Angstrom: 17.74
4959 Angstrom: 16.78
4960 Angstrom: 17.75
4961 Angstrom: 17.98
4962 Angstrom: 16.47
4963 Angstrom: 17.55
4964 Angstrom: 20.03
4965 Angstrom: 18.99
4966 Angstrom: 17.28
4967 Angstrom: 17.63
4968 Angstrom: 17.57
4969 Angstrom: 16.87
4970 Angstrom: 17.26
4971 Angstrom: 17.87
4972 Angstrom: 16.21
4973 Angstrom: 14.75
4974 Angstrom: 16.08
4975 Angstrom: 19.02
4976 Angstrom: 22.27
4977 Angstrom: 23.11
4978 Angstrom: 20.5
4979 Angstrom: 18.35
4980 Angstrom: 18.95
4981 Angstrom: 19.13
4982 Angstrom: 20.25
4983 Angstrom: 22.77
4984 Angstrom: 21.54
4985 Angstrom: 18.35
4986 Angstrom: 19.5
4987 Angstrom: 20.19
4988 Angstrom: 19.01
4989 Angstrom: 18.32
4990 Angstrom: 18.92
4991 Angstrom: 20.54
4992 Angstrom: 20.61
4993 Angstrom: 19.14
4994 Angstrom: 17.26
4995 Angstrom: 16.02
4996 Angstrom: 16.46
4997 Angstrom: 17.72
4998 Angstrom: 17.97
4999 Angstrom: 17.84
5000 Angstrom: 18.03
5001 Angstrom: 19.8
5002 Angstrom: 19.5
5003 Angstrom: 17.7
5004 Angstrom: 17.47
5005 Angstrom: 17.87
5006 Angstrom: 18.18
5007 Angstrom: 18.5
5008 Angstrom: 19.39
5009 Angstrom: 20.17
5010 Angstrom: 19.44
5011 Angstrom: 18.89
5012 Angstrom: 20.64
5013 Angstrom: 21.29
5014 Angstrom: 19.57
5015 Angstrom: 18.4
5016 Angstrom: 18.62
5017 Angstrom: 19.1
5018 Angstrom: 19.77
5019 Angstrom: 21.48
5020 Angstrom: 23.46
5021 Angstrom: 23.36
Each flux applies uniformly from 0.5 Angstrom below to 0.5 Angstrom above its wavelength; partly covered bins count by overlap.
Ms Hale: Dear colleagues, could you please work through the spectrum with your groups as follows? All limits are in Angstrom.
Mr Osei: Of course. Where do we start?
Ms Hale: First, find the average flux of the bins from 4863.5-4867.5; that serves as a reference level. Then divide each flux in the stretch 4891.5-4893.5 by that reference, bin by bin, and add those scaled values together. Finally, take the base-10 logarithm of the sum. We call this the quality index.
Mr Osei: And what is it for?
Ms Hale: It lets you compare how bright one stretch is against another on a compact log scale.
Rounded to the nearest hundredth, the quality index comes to 0.34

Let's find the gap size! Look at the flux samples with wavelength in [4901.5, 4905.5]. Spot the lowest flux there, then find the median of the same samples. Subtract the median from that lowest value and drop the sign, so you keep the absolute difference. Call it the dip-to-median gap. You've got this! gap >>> 3.0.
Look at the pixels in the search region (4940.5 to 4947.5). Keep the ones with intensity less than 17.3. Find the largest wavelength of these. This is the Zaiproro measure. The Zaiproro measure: 4946 Angstrom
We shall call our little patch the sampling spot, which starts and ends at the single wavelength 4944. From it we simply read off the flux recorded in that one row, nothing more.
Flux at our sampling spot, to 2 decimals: 16.40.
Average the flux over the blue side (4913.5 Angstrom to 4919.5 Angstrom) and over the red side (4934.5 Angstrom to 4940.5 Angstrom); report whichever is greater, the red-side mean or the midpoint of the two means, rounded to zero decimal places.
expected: 16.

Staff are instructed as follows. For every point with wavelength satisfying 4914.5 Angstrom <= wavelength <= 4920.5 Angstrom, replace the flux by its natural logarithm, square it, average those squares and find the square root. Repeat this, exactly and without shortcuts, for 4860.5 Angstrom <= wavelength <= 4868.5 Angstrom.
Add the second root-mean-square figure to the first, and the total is 5.66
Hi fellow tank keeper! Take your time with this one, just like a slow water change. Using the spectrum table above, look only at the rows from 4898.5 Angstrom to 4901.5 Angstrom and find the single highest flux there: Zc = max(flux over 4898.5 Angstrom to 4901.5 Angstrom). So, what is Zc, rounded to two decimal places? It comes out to 19.40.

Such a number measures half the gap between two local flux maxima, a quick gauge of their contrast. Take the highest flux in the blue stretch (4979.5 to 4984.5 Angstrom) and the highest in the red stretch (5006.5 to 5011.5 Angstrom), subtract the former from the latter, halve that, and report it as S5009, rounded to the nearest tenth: -1.3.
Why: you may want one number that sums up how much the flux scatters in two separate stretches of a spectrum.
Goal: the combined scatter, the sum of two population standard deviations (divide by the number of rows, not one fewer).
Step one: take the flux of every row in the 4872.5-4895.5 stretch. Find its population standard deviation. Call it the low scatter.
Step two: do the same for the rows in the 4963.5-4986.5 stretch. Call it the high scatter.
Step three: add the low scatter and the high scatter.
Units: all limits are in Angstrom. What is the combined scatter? 4.0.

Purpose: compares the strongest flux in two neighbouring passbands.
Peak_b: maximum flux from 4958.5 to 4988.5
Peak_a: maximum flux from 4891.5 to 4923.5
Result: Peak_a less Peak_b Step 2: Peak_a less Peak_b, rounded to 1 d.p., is -2.0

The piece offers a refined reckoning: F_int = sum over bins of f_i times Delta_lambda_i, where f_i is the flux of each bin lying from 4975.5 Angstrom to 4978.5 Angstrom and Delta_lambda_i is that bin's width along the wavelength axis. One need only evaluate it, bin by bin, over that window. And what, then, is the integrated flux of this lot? 66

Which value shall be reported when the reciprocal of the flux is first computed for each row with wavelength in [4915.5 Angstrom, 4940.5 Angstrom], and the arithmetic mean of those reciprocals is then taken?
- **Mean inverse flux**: 0.060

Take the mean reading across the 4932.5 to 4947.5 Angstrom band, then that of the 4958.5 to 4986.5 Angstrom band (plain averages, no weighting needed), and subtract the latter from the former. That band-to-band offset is -1.9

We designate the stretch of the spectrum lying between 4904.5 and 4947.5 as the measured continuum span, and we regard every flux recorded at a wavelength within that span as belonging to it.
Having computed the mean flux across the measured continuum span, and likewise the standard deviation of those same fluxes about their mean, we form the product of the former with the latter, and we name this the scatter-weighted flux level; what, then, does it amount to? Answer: 26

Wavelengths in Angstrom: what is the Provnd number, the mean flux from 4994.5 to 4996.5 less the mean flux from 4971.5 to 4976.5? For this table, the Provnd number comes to -1.4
